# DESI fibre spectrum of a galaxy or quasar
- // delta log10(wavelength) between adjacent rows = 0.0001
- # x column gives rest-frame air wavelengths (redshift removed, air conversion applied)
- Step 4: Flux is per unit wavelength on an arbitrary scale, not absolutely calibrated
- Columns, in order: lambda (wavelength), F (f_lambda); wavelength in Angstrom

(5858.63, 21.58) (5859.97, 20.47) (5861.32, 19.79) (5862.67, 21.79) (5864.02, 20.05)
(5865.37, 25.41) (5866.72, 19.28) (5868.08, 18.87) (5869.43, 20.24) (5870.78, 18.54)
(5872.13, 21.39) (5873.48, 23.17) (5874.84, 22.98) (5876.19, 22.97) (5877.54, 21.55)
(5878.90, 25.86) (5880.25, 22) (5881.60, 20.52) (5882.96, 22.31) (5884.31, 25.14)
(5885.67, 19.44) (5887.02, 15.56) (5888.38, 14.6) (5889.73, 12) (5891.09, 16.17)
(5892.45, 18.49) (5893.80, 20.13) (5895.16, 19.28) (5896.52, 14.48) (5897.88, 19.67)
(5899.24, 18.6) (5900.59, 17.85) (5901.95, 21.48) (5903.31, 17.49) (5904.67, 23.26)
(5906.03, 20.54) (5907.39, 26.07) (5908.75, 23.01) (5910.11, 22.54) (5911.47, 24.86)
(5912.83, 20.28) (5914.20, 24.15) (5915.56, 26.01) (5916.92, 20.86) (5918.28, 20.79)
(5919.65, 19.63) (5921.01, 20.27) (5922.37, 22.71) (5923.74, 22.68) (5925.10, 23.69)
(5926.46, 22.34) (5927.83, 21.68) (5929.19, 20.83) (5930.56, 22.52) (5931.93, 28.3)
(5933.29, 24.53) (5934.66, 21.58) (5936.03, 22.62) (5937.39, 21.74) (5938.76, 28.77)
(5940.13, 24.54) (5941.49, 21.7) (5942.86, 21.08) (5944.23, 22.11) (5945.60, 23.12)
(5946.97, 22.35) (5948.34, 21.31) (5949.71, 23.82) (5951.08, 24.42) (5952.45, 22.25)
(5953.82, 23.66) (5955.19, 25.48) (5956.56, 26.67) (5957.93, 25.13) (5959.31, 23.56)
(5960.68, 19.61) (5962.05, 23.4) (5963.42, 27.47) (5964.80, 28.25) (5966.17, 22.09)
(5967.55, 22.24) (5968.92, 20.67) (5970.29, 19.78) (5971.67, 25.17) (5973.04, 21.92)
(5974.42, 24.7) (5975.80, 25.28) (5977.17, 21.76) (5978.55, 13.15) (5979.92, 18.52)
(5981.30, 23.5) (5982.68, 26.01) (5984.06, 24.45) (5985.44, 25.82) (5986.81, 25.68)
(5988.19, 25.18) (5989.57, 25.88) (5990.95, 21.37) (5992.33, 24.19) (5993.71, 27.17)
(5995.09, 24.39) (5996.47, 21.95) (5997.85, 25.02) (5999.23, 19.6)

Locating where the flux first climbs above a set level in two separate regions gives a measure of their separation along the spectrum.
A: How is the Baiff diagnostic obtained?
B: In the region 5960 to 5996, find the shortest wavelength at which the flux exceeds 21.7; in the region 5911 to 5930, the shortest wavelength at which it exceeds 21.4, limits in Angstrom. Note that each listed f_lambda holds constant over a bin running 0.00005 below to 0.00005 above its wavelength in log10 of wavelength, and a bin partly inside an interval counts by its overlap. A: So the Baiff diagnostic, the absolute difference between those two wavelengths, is 50.6 Angstrom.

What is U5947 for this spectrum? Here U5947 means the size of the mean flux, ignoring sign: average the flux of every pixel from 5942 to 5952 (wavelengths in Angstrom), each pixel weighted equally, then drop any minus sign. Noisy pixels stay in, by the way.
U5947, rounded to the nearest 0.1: 22.6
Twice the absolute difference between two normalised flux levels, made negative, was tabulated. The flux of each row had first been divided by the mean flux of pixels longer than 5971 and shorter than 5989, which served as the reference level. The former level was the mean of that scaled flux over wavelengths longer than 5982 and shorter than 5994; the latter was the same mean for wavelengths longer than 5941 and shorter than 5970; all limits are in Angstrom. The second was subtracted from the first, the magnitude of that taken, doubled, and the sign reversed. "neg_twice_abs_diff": -0.15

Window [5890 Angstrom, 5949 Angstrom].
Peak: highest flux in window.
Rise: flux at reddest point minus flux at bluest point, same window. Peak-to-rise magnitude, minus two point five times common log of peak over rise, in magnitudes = -1.9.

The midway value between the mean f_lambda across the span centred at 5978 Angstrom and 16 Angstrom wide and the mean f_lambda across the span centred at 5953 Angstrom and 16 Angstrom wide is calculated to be 23.0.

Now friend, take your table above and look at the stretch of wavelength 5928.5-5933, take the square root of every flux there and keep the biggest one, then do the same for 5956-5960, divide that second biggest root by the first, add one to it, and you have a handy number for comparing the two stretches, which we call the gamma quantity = 1.97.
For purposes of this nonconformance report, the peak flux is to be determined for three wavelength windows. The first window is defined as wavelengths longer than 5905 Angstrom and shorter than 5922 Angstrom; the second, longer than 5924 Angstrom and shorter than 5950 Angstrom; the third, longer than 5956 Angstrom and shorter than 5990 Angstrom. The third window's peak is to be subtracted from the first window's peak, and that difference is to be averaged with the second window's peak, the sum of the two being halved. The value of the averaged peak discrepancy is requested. 13.3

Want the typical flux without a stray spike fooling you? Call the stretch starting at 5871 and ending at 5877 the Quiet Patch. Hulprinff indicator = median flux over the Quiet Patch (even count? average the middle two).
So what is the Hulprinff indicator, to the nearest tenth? 23.0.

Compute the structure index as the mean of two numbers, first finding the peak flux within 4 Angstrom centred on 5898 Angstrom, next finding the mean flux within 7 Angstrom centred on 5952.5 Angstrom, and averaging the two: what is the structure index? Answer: 21.8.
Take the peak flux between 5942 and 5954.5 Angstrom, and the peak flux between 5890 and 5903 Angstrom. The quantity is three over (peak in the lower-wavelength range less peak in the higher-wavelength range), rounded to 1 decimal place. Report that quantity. -1.0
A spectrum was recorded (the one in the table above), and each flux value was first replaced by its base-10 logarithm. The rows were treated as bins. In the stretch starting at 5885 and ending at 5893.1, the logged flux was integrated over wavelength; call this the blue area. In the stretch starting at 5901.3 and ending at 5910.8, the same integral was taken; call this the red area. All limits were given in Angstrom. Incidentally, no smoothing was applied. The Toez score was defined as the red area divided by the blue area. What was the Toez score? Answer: 1.31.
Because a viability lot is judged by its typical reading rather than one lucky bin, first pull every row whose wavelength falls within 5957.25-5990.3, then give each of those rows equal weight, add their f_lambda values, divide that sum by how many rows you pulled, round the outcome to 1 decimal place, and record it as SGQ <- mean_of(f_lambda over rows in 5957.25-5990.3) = 23.3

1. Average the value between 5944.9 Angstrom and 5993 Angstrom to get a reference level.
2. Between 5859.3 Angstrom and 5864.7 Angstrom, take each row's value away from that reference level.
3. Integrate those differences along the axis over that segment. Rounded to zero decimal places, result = 15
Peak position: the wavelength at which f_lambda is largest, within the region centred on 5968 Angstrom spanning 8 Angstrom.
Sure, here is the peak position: 5964.80 Angstrom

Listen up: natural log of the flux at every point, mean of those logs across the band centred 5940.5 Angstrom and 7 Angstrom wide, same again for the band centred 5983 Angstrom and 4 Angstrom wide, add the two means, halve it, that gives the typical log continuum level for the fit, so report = 3.18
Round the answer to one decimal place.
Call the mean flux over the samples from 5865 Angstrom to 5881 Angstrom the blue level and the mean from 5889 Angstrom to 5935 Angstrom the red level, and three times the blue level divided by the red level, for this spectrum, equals 3.1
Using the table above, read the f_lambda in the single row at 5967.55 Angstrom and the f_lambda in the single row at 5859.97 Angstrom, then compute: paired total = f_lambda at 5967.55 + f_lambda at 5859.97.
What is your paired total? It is 42.7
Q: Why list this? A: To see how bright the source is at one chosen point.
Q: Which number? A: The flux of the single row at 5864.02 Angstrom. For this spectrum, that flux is 20.05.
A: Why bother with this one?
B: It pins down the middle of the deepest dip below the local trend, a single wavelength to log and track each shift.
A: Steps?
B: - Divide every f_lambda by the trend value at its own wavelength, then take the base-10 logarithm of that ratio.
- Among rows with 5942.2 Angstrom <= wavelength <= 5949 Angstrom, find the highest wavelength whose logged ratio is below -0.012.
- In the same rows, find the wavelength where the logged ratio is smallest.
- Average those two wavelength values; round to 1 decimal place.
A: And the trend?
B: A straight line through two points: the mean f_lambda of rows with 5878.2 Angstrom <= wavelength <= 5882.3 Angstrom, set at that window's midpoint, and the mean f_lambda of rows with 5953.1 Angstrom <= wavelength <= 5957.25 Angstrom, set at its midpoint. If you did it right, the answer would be 5945.6 Angstrom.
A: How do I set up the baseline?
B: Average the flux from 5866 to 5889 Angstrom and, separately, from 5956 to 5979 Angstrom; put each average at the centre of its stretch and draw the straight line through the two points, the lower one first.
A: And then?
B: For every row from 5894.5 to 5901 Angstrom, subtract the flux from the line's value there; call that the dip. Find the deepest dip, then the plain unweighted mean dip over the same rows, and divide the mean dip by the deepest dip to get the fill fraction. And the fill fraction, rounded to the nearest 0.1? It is 0.5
